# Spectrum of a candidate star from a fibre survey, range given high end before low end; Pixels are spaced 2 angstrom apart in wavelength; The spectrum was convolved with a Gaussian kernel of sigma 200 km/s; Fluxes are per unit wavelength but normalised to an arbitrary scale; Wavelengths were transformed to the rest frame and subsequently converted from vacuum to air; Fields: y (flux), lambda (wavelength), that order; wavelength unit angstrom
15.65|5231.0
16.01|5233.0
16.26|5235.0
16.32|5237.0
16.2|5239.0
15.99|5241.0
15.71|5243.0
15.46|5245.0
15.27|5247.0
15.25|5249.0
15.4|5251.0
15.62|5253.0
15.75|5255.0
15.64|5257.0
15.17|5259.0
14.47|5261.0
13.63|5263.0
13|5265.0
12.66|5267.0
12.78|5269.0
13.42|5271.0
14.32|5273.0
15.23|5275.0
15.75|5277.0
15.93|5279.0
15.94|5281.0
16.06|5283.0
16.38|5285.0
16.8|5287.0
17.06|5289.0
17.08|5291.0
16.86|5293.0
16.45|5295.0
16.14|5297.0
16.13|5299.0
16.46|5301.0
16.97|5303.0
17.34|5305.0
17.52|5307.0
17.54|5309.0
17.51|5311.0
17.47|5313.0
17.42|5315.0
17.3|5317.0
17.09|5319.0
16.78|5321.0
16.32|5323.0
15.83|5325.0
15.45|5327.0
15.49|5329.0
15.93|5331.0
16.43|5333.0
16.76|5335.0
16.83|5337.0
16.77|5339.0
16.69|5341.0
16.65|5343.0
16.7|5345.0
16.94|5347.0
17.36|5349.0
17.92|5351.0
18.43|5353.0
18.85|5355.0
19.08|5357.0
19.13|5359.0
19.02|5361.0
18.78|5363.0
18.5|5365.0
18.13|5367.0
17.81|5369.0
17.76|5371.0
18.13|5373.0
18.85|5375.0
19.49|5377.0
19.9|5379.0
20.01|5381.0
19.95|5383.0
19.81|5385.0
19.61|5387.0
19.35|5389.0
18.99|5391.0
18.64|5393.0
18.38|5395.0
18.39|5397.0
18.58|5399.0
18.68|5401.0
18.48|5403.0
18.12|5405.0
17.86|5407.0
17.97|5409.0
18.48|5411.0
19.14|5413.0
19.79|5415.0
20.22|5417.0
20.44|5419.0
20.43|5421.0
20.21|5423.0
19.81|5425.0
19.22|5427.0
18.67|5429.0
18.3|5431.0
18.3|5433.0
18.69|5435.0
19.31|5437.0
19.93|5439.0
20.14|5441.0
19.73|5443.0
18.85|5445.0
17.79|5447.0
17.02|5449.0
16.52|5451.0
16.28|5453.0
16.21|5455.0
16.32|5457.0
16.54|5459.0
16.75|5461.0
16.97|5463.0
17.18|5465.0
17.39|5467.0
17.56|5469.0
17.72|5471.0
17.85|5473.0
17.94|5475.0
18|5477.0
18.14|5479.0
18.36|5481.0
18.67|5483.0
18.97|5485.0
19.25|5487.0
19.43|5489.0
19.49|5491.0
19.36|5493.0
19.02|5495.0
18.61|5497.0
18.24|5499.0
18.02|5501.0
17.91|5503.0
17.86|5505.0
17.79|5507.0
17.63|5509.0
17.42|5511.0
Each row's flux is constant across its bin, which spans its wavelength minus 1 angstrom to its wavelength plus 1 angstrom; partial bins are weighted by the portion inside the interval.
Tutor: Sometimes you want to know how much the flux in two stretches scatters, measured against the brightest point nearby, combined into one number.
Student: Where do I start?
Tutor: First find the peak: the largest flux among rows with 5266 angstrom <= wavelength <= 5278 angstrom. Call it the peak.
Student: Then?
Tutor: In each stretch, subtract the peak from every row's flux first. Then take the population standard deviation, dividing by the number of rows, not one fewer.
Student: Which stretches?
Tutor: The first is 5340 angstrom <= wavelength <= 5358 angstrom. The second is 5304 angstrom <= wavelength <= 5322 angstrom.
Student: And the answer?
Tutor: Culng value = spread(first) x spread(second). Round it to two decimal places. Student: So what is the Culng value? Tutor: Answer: 0.22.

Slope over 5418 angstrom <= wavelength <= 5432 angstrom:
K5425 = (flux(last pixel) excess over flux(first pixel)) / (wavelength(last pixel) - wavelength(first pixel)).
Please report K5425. -0.18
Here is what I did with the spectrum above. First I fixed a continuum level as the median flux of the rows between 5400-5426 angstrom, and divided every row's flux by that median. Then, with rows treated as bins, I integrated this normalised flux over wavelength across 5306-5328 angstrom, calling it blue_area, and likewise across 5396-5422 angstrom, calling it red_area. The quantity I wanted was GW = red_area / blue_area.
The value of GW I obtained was 1.3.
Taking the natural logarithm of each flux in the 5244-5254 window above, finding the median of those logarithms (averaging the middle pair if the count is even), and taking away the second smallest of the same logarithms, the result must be 0.008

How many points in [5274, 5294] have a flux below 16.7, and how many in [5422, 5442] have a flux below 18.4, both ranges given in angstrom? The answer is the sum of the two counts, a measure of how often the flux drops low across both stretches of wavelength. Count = 8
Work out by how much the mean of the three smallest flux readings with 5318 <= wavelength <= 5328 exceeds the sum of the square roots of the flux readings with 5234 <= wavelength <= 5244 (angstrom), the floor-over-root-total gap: -4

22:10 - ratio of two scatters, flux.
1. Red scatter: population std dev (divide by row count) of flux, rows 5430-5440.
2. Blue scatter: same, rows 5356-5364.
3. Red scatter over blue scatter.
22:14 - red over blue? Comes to 4.7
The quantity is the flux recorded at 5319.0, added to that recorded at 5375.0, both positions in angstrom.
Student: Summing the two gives 35.9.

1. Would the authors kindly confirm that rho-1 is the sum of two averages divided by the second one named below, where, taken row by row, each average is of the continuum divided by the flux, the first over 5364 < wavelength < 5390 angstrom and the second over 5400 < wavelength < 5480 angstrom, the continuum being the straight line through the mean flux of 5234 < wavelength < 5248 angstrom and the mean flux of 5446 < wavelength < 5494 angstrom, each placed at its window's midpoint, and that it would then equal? 1.93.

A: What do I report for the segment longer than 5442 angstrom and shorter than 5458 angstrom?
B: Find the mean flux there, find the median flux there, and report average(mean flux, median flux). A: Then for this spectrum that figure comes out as 17.1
